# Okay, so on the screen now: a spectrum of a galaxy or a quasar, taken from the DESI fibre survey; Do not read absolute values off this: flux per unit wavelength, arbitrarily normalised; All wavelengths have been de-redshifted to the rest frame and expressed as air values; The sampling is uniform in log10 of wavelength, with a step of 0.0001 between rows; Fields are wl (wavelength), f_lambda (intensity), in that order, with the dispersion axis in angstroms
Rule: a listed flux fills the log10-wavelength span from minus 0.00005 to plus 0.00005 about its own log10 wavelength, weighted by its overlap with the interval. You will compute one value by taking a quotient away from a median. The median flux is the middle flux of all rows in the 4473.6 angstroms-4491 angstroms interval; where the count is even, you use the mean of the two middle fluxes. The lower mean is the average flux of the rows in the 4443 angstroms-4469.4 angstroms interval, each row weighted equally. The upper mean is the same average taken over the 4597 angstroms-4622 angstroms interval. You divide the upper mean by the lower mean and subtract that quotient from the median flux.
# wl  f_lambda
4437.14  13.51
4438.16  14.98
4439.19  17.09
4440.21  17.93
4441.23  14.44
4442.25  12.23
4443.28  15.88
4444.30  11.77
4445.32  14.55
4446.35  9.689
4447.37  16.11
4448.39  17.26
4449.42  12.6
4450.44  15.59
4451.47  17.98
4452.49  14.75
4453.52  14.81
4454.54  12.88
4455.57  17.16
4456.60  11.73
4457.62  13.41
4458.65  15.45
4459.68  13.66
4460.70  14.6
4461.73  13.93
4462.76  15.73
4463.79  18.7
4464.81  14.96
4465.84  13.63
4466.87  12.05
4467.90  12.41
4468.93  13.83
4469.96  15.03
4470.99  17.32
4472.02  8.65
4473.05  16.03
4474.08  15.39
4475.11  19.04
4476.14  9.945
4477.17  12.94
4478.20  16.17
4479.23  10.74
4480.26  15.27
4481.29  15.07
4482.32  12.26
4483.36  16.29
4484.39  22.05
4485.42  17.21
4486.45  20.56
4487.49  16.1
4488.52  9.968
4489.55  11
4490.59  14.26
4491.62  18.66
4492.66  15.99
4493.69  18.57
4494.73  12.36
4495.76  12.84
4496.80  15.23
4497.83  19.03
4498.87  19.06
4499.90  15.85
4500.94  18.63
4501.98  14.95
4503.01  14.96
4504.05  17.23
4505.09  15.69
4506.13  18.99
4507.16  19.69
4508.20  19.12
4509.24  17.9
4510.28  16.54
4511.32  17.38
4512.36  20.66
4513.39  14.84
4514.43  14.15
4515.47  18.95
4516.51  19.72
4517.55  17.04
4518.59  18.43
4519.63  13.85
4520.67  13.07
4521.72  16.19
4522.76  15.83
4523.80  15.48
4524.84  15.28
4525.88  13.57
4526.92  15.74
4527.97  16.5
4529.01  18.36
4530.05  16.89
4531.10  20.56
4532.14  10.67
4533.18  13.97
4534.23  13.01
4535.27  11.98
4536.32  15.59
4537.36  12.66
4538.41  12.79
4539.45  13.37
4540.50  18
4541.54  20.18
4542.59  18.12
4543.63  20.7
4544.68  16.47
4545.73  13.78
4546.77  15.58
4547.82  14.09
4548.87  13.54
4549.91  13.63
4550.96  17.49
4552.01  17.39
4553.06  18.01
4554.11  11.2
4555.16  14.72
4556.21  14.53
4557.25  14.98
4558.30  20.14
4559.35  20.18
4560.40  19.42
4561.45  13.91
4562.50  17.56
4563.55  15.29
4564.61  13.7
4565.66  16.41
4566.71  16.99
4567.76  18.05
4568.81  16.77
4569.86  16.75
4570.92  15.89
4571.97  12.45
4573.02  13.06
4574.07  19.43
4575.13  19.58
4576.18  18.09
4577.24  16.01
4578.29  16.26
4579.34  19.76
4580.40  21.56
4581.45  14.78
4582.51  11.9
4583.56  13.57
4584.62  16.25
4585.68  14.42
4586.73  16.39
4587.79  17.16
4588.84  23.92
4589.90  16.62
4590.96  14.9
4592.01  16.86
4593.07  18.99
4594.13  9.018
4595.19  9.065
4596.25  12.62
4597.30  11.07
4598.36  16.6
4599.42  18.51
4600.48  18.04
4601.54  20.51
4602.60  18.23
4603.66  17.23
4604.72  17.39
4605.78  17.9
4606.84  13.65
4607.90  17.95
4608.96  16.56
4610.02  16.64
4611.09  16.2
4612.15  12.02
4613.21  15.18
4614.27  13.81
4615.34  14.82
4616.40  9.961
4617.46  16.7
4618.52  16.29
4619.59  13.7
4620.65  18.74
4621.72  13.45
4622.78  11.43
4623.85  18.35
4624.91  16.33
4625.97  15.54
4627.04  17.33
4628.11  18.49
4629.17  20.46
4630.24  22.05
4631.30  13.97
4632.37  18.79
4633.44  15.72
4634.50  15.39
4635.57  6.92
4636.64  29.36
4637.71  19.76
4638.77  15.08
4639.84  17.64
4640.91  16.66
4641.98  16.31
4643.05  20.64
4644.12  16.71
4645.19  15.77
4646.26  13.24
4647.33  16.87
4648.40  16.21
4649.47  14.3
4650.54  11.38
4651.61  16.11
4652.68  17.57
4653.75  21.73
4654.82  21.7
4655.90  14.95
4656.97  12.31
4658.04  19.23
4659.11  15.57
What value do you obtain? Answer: 14.2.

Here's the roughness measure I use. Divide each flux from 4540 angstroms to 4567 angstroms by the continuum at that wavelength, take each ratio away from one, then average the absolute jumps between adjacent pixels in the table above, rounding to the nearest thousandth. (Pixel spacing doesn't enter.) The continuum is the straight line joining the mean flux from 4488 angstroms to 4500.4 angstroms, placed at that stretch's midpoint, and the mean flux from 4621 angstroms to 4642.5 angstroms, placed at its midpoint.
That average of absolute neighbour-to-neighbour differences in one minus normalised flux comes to 0.139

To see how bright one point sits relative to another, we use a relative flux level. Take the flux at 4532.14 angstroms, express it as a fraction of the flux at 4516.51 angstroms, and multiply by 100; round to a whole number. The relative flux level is 54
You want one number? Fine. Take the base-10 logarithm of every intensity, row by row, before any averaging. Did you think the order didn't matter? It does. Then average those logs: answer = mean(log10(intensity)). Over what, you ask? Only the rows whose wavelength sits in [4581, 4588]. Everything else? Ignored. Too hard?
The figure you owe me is 1.17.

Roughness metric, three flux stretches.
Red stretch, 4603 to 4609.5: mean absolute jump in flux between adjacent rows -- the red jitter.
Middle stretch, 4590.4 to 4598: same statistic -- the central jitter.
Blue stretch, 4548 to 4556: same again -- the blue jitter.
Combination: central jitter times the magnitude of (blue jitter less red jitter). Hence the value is 1.2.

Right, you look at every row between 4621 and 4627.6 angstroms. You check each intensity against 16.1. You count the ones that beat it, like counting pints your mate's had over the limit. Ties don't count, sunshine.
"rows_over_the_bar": 3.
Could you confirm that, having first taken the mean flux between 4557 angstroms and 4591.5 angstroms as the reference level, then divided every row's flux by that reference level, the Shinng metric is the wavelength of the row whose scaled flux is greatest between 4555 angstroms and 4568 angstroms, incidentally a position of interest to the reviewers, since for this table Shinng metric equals 4559.35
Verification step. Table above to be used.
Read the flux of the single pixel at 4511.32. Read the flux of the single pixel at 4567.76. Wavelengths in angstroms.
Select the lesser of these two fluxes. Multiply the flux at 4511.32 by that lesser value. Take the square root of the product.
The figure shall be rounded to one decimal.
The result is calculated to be 17.4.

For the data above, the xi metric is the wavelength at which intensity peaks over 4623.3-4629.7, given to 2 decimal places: 4629.17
